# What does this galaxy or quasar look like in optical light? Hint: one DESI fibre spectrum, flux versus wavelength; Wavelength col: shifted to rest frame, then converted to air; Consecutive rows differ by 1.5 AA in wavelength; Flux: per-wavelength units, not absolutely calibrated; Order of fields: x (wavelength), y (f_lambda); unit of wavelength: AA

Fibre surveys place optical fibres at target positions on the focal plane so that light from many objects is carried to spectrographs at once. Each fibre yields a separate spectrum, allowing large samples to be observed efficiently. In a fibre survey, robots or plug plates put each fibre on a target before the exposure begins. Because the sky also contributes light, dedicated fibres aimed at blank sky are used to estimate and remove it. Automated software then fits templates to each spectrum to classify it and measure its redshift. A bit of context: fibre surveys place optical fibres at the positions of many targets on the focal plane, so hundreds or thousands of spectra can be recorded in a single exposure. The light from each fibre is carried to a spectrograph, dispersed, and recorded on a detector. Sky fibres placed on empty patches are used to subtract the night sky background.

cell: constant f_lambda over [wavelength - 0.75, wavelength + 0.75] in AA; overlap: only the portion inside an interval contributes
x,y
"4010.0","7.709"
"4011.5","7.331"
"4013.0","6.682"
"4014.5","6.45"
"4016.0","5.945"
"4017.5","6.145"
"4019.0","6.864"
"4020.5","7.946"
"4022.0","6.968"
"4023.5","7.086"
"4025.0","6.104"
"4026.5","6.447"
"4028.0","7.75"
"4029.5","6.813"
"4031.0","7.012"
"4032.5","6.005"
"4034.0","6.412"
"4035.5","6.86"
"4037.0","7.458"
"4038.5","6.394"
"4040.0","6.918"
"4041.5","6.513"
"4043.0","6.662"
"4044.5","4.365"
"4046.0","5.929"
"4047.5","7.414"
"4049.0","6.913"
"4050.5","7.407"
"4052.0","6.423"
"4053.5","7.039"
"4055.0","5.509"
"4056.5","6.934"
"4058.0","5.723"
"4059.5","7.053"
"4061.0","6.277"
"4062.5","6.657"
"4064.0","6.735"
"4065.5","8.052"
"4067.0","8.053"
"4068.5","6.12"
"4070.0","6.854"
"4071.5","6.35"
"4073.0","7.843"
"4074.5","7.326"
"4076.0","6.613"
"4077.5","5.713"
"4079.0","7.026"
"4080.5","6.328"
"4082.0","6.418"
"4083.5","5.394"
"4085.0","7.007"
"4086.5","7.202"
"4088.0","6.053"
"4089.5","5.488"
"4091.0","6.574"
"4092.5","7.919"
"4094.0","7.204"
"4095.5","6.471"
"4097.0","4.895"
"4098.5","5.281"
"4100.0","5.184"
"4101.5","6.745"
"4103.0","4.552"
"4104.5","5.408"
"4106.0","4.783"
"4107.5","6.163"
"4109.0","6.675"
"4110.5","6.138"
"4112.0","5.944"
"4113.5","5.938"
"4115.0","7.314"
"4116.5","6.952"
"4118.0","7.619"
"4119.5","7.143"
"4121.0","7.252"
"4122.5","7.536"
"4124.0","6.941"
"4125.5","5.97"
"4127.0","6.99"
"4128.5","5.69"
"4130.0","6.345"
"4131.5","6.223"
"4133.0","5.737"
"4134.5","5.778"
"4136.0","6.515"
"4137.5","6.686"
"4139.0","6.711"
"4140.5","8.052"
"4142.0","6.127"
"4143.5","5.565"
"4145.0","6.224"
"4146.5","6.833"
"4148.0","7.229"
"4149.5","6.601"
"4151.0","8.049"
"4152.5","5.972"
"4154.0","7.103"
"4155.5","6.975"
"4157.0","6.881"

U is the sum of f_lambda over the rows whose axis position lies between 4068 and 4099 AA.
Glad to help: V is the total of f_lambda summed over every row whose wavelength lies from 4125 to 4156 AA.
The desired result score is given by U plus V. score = 273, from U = 136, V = 137.4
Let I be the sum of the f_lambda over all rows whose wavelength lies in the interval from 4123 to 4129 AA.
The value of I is 25.6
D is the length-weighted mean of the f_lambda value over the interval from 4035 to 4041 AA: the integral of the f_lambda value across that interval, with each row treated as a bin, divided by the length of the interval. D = 6.89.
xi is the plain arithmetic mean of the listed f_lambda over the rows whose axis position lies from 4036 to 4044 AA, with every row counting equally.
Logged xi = 6.79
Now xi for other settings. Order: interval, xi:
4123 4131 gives 6.39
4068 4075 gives 6.90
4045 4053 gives 6.82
